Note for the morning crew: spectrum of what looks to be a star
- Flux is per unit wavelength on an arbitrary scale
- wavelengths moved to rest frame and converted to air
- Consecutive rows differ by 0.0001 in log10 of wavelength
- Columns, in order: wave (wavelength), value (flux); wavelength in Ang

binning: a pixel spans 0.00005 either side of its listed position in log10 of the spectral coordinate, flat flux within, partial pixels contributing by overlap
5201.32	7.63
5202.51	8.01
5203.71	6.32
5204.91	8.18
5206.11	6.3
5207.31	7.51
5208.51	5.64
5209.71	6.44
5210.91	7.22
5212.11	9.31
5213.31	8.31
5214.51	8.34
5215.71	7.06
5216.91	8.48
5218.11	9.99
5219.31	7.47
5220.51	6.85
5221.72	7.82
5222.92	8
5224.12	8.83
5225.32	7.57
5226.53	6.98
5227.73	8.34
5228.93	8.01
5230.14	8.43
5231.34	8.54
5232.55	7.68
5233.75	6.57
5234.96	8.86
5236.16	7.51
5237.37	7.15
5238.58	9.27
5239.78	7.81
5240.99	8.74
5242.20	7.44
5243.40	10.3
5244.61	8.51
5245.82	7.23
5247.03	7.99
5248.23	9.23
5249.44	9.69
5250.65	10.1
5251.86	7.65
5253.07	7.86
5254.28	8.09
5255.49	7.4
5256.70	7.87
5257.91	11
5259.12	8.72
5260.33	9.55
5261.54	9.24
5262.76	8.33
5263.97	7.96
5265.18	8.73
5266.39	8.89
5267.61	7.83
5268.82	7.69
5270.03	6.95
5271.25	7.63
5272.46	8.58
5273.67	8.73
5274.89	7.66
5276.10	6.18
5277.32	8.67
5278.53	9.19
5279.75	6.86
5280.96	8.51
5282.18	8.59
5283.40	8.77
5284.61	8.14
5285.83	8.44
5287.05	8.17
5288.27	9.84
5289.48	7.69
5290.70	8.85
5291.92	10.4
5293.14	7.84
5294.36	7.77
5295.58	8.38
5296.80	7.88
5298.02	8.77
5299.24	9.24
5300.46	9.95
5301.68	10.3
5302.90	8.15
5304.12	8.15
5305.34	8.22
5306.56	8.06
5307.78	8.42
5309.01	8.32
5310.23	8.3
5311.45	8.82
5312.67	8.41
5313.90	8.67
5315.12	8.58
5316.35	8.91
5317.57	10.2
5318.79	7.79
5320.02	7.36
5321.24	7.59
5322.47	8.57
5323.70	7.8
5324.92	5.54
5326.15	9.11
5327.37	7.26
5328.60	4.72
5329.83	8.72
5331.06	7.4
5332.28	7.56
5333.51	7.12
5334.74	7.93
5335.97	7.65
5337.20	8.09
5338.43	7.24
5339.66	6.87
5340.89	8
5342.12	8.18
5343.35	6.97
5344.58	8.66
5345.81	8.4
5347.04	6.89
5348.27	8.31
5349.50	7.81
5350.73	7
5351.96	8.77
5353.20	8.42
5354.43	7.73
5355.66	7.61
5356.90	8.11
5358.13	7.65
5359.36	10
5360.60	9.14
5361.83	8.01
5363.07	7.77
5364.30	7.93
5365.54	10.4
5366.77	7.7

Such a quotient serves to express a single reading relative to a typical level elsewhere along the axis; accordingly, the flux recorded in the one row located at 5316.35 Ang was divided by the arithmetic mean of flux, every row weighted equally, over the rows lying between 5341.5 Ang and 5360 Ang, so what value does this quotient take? 1.11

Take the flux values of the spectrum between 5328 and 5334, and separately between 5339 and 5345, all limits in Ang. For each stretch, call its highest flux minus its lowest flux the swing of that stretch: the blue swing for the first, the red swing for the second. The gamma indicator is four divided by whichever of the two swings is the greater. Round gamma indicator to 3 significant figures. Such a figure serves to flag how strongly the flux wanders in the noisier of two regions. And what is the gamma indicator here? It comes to 1.00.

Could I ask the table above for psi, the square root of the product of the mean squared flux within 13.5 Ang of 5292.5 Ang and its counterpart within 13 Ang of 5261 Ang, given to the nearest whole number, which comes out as 74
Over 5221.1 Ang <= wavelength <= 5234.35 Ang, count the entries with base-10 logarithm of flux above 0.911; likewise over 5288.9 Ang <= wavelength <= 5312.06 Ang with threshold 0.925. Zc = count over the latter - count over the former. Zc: 4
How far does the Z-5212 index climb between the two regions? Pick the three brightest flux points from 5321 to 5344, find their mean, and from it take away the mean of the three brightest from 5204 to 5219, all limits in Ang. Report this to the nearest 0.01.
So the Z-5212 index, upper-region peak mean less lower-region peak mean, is -0.46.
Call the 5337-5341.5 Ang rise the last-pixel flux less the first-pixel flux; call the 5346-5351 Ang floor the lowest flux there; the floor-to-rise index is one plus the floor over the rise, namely -76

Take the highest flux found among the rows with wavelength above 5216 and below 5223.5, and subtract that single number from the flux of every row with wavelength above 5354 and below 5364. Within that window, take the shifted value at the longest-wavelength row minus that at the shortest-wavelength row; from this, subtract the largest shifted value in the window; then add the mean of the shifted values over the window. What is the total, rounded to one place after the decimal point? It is -1.7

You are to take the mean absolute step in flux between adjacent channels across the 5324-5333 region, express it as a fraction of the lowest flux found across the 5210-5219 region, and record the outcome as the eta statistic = 0.32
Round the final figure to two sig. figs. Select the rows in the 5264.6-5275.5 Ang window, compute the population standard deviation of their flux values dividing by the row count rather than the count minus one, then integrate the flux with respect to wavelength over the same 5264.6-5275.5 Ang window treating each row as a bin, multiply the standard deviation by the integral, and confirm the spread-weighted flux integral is 56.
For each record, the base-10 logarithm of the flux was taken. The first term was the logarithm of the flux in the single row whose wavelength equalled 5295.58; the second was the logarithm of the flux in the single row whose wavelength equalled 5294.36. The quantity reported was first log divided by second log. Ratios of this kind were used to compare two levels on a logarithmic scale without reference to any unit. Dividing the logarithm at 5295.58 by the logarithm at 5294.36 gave 1.04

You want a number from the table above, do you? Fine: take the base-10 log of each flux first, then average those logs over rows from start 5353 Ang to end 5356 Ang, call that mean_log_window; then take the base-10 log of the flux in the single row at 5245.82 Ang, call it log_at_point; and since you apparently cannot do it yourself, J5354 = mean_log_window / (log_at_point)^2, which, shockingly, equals 1.22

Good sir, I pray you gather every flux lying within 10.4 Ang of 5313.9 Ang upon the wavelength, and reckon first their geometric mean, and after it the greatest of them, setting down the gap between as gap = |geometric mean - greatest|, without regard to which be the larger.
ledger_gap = 1.86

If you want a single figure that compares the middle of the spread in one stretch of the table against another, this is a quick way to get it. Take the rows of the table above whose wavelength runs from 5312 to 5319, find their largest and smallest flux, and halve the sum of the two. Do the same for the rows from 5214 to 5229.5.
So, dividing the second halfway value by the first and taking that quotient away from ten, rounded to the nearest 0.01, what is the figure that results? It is 9.06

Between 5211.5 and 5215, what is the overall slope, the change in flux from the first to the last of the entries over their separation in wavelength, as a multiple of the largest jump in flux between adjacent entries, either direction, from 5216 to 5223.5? -0.16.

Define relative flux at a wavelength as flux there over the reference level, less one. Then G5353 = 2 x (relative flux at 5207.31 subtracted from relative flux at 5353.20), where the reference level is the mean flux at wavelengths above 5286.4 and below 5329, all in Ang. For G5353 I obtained 0.22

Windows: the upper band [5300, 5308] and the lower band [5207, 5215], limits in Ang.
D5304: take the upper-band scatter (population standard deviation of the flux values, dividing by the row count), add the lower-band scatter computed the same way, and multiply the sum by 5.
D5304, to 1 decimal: 10.2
